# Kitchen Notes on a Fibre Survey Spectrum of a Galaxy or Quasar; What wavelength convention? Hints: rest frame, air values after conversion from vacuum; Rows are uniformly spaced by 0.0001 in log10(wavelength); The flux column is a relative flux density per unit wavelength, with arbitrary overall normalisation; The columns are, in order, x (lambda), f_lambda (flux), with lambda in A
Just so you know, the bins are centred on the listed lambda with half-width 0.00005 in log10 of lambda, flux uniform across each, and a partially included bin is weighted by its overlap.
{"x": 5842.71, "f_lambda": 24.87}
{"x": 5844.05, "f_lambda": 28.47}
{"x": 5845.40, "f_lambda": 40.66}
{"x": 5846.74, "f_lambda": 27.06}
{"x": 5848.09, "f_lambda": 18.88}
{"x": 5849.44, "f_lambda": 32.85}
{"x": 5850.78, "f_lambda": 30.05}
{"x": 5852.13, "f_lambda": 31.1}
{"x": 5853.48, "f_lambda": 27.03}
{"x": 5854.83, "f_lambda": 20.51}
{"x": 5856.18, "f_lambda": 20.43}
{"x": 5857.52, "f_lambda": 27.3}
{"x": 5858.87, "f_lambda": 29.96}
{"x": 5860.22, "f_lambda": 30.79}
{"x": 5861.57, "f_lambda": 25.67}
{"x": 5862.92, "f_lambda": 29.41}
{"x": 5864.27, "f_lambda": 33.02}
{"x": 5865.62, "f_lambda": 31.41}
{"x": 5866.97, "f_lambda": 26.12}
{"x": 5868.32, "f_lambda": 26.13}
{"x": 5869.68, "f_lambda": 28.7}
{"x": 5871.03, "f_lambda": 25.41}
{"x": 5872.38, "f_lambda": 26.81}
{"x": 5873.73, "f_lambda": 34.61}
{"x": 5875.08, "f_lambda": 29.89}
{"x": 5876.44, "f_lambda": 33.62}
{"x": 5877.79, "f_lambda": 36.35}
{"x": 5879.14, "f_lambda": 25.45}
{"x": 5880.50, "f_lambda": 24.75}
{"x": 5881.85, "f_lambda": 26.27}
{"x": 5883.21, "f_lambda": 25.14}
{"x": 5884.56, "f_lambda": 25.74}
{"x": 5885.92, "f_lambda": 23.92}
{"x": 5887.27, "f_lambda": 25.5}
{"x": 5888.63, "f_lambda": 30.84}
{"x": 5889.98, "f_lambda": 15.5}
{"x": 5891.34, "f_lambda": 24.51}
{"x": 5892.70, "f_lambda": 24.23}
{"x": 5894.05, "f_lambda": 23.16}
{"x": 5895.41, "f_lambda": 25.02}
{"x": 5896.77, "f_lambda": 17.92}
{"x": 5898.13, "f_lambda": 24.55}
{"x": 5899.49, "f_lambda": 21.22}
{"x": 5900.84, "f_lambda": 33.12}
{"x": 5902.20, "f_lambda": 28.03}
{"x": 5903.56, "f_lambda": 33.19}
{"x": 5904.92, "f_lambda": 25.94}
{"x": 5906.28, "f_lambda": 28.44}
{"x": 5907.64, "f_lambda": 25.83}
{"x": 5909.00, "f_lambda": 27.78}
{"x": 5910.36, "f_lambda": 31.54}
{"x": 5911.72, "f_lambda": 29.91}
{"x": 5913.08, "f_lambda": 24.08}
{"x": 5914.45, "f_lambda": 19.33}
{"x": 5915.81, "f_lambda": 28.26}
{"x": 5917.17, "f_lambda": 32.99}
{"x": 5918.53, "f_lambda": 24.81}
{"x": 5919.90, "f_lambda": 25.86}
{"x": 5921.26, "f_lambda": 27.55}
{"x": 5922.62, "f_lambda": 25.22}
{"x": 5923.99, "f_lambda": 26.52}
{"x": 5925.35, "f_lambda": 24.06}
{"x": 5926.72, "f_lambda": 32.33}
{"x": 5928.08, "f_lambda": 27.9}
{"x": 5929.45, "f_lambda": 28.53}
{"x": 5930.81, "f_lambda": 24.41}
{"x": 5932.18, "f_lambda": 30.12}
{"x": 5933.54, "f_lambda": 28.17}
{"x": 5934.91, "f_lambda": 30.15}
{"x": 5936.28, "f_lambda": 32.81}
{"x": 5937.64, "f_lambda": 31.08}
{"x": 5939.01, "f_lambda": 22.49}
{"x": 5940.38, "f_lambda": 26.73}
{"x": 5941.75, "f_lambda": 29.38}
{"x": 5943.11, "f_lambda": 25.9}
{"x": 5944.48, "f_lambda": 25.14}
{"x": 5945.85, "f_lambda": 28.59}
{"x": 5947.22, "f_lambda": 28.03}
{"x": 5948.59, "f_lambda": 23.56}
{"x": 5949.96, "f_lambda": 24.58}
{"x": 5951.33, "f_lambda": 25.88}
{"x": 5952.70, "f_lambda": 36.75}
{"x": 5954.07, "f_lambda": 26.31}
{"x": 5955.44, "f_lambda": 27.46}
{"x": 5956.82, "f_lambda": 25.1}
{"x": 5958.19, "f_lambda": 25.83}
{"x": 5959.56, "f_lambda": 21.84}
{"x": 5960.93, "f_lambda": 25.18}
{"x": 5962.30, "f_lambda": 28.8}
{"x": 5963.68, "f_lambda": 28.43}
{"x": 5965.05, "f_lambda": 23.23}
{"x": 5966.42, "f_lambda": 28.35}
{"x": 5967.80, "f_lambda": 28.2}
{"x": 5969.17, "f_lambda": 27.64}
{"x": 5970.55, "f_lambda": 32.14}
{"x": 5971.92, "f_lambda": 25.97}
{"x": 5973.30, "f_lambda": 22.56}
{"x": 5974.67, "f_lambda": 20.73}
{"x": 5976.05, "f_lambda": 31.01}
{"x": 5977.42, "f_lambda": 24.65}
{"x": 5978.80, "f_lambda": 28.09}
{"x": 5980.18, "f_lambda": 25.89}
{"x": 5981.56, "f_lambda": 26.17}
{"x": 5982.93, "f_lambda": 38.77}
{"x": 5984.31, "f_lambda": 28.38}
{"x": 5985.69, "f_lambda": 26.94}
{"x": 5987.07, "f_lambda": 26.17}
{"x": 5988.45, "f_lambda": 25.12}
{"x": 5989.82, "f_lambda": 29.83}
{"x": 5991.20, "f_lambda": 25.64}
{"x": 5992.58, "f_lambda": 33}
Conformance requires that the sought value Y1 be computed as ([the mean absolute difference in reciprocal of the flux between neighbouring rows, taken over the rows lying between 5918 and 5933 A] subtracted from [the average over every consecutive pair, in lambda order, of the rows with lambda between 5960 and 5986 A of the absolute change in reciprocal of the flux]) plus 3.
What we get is 3.001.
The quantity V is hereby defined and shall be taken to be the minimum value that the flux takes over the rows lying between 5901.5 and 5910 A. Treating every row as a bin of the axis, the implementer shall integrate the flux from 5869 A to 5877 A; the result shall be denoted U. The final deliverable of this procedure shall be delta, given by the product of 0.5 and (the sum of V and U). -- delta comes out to 132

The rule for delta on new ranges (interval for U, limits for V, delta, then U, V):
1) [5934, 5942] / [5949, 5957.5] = 127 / 230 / 24.58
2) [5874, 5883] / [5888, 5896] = 140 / 264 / 15.5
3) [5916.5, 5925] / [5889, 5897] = 123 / 230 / 15.5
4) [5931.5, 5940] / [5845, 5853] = 133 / 247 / 18.88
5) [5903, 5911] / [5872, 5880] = 128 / 230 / 25.45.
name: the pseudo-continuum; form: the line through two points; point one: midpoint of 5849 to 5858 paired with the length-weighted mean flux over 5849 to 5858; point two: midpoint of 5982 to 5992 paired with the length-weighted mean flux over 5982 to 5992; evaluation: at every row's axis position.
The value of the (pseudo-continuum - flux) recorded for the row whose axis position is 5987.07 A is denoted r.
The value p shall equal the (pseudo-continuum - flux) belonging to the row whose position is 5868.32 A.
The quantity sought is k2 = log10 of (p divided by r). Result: -0.4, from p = 1.0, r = 3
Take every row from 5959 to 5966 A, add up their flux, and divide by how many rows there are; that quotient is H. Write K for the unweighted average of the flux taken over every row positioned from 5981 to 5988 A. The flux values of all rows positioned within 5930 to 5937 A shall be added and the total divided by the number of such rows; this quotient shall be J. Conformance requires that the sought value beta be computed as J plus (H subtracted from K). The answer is 32.9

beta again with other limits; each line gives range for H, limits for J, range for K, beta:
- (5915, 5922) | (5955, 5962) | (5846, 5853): 25.2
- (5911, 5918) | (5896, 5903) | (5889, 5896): 20.5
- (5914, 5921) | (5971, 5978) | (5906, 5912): 27.4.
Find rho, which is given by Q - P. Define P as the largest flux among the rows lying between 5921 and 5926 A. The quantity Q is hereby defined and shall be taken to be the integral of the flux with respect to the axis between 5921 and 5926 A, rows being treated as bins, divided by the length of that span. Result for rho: -1.8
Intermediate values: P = 27.55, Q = 25.7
